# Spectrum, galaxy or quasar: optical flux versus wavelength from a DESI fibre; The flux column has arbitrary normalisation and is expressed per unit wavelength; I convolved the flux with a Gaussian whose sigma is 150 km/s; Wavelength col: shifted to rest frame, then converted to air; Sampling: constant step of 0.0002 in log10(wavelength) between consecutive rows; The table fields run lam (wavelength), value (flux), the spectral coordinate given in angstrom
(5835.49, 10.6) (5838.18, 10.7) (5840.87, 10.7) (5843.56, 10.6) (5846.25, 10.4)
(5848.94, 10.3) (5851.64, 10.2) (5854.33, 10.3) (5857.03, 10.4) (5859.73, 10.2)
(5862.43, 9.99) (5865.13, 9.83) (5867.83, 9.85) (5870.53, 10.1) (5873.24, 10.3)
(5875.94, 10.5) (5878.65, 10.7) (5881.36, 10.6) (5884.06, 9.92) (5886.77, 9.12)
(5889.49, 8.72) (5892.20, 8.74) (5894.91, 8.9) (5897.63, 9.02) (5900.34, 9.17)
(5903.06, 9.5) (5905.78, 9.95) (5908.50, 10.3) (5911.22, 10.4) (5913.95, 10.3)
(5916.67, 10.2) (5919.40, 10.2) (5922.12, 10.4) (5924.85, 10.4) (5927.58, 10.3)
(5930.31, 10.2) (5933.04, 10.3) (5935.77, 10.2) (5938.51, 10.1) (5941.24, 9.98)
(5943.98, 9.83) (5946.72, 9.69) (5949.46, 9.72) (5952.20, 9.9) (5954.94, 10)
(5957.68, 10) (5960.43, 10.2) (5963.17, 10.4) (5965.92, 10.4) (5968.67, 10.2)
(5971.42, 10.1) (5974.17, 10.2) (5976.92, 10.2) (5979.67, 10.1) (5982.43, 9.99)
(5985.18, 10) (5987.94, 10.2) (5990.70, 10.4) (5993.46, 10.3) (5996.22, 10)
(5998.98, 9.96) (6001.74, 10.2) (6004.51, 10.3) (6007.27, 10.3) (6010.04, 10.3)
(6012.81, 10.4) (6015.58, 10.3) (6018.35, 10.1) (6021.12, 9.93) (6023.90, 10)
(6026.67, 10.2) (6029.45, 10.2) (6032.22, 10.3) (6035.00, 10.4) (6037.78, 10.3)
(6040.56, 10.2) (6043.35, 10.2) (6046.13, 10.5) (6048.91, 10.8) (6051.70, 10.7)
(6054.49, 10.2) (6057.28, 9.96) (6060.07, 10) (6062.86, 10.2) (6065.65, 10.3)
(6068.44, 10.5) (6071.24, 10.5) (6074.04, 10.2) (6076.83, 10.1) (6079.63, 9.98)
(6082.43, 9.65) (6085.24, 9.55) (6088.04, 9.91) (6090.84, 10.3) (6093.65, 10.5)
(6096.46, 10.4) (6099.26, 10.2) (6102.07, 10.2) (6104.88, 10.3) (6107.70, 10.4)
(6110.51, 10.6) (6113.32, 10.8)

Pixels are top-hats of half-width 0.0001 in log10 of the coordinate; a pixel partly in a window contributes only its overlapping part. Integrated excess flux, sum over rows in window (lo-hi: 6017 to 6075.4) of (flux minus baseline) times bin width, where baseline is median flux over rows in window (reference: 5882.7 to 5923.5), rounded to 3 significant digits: 20.5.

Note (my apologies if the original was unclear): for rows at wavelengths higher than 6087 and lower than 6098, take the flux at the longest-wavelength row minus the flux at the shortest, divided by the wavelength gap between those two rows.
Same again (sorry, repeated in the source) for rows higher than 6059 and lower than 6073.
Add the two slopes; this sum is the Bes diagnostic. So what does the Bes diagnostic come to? 0.10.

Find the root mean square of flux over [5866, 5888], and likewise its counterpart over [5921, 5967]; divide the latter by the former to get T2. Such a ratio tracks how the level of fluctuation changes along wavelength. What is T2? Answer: 1.00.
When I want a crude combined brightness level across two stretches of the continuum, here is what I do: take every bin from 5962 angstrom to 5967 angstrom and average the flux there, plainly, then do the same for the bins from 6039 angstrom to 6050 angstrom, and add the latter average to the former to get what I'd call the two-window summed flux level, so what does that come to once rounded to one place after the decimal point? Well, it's 20.8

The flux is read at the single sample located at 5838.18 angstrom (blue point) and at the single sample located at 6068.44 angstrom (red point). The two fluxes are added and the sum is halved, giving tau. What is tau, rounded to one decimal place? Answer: 10.6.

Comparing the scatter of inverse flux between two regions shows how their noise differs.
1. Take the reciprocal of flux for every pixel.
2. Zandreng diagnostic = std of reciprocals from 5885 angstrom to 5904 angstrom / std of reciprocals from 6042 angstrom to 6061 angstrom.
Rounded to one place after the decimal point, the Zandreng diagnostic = 1.1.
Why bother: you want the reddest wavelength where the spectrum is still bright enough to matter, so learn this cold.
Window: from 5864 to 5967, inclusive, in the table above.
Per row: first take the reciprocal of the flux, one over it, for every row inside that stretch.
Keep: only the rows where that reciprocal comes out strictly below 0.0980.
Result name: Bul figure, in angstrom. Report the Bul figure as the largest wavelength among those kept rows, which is 5965.92 angstrom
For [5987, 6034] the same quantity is 6032.22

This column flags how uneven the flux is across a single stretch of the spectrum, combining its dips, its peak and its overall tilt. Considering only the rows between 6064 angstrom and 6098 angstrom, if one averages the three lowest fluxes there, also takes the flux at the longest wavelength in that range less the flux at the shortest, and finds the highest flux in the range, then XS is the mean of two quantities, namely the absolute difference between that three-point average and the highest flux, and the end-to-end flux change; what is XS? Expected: 0.45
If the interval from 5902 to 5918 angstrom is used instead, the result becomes 0.61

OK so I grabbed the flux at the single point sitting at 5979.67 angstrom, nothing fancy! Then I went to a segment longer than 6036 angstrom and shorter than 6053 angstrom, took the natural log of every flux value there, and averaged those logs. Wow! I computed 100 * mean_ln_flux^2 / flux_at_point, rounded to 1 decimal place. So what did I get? 54.5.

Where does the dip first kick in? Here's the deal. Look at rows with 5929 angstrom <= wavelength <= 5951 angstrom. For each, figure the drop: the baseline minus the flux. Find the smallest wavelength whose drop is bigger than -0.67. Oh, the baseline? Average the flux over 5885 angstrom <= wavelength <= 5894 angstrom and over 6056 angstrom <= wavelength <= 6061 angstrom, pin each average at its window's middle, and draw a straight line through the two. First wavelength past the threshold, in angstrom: 5943.98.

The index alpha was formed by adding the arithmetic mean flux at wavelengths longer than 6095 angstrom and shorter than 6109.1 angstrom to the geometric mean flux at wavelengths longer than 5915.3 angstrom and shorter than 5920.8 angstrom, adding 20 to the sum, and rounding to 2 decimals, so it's 40.50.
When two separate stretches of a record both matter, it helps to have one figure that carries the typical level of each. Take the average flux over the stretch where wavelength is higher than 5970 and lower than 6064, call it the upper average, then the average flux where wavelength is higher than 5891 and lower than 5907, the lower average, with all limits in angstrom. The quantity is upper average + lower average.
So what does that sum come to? 19.4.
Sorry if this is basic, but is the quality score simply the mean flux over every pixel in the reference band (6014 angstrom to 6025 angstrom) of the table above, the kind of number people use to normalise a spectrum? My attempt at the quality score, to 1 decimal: 10.1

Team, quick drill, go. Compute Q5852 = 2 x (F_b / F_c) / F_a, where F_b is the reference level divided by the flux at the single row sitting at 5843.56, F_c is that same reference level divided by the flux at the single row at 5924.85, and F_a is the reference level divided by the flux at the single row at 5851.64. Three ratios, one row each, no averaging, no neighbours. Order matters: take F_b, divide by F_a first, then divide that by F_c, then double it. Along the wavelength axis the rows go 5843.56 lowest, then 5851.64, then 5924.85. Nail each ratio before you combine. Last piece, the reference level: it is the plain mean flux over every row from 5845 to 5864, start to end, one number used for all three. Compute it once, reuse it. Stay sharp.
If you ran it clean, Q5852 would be 1.95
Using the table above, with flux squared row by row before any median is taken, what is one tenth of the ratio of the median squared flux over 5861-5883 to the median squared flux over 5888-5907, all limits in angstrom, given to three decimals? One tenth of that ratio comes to 0.128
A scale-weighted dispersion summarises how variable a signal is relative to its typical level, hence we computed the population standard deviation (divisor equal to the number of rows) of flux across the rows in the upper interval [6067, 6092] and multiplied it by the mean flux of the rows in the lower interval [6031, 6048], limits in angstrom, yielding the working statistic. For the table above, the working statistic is 3.3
